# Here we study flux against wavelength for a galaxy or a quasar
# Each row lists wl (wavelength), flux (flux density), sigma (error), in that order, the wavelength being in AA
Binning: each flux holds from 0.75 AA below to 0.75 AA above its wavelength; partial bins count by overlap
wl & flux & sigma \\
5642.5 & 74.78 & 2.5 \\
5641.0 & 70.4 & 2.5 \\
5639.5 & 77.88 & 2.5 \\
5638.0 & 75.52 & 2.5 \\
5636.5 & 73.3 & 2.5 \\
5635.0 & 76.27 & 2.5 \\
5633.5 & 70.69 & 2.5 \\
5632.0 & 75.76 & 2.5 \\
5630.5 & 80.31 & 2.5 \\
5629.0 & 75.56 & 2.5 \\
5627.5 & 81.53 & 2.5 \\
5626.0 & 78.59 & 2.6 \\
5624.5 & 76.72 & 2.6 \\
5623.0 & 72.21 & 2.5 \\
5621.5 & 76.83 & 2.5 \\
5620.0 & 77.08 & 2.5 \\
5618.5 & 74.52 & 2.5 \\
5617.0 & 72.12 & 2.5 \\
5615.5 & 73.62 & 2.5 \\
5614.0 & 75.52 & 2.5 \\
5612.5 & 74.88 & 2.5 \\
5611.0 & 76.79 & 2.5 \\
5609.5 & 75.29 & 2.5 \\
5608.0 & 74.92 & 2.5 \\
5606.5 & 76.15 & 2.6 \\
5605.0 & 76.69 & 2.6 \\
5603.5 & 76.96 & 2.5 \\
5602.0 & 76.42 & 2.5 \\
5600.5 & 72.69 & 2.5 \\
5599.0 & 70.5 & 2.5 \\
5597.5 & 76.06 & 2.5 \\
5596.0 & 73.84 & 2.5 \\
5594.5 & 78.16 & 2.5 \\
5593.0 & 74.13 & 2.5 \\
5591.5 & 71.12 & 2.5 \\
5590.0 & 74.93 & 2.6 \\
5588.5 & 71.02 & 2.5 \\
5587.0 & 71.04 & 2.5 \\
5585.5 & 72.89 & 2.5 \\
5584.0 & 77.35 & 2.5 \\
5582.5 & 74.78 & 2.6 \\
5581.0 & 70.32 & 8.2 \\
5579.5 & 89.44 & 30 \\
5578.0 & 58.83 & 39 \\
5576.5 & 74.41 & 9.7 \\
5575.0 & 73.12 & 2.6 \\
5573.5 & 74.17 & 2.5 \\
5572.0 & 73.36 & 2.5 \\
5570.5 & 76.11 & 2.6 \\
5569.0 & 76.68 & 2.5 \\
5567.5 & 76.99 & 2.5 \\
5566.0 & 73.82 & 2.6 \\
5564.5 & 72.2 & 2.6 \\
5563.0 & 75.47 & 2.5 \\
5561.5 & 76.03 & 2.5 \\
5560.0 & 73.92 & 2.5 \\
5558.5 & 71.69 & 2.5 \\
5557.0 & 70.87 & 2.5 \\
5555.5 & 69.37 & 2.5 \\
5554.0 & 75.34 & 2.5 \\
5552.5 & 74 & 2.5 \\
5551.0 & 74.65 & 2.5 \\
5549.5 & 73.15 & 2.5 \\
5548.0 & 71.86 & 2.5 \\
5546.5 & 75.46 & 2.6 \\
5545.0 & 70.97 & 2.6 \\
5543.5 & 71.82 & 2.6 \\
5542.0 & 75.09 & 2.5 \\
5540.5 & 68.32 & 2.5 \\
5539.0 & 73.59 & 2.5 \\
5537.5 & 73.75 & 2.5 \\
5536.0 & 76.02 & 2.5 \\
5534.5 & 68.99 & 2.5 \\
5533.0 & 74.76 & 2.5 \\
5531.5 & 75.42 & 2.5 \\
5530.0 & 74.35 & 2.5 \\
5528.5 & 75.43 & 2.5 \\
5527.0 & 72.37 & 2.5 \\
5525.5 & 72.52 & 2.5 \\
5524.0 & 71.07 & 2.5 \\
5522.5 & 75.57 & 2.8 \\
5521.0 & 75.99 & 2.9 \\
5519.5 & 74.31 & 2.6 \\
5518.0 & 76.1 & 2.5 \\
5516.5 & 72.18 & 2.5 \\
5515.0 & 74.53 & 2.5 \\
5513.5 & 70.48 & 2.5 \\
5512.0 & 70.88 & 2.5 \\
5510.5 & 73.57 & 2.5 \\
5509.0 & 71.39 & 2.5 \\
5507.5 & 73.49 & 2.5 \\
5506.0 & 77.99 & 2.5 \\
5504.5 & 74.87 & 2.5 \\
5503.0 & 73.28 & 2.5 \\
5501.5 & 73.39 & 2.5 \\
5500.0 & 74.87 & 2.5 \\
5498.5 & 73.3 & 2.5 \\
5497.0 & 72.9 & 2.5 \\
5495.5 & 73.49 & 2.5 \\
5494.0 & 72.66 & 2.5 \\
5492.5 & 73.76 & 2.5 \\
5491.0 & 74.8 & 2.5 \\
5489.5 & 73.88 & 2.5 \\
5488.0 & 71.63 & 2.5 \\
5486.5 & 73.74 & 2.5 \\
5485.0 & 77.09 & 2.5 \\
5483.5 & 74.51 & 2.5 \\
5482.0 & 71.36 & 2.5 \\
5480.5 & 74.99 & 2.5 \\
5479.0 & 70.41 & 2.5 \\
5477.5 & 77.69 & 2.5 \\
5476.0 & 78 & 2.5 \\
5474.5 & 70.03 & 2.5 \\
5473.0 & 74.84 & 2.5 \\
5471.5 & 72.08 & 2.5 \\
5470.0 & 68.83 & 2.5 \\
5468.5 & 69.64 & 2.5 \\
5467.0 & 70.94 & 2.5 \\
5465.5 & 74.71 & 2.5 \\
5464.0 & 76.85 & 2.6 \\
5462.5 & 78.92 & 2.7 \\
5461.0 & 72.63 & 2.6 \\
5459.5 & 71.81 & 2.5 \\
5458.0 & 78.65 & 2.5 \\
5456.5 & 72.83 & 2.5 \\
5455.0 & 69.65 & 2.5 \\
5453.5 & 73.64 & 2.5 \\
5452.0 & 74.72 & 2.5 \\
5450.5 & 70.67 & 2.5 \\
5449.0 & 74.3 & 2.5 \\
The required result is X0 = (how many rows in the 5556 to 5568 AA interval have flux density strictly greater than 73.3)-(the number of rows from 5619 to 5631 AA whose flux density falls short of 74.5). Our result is 4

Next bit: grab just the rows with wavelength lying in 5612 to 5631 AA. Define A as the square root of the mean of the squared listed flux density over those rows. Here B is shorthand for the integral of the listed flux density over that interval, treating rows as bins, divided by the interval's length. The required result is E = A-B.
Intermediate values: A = 76.2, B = 76.08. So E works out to 0.088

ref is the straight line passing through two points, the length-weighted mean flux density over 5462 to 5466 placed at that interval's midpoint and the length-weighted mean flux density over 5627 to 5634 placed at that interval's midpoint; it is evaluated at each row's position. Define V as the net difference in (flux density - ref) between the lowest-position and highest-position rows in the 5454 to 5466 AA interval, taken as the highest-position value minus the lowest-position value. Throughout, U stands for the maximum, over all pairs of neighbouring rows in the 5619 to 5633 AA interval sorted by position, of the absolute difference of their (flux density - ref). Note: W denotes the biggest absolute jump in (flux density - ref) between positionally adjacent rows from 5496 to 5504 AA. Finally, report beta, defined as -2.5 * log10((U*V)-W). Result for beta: -3.6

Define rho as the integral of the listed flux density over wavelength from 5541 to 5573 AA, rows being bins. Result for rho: 2359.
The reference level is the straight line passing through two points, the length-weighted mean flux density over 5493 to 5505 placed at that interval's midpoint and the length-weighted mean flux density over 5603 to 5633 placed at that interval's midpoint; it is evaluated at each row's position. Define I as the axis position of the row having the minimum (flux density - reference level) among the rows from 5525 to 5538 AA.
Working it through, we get 5534.5 AA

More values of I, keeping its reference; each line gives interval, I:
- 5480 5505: 5482.0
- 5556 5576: 5557.0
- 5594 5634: 5633.5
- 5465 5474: 5470.0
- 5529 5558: 5540.5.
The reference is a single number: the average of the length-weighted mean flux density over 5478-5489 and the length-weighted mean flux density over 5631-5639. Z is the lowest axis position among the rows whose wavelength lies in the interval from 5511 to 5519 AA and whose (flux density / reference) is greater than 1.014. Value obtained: 5518.0 AA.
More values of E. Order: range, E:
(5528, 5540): 0.177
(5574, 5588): 0.414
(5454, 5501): 0.050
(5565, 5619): 0.126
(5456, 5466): -0.022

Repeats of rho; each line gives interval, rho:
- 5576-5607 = 2299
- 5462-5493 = 2285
